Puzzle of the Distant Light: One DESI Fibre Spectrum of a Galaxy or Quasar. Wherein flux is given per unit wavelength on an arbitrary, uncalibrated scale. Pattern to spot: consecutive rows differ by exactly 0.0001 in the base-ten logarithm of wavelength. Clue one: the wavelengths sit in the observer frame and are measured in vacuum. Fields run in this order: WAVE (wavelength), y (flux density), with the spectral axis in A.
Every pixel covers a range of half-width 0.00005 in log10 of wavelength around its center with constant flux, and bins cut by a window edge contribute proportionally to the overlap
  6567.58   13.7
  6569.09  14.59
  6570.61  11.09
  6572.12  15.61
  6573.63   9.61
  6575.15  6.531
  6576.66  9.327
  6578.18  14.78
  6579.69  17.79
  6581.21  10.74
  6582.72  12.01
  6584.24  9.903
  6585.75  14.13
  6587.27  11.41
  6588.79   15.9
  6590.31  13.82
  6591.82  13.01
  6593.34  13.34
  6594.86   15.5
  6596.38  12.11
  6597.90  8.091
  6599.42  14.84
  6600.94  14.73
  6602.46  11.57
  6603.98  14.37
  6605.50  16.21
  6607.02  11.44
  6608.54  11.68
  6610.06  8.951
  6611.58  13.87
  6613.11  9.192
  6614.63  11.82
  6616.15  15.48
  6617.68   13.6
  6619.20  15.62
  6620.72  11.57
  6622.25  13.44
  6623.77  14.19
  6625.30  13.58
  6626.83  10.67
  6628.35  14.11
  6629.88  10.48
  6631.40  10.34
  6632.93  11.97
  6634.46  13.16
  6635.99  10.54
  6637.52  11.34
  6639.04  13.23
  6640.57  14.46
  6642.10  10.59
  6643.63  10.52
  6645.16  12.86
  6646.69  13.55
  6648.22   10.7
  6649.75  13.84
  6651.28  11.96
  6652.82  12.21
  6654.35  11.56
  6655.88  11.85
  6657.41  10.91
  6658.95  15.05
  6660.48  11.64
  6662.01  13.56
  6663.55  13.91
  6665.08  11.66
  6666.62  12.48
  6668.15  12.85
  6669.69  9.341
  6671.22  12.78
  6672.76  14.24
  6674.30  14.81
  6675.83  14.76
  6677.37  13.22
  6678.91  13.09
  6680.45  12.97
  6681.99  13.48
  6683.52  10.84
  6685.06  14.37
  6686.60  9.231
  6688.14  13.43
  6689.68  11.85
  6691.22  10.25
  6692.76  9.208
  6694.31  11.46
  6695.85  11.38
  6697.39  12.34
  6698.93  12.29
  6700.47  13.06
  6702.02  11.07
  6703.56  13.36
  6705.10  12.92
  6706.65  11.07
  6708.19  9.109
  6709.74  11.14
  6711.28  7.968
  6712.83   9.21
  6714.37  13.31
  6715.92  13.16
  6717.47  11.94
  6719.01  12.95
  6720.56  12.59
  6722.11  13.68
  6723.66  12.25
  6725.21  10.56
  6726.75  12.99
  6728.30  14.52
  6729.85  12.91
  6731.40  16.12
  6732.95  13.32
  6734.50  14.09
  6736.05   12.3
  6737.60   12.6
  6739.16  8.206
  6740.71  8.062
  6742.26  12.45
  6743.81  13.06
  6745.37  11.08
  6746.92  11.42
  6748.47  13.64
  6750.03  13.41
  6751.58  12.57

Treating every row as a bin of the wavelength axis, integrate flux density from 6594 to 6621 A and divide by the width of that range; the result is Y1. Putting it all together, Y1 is 12.8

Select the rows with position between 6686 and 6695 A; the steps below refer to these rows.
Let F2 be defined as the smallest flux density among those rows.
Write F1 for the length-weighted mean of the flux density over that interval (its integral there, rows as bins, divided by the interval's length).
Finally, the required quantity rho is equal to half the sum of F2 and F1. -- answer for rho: 10.1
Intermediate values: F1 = 10.92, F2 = 9.208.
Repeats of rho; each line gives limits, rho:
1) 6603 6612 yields 10.8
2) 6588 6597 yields 13.0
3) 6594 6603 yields 10.5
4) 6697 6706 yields 11.8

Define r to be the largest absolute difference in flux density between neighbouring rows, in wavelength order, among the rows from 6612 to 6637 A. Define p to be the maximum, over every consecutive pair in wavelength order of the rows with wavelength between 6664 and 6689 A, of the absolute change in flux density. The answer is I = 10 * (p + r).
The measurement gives 92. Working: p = 5.14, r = 4.05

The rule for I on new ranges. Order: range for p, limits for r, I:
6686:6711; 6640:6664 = 83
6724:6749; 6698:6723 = 85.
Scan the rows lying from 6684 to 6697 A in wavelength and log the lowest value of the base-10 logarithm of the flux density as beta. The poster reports 0.96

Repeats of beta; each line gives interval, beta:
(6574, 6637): 0.81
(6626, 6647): 1.01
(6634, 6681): 0.97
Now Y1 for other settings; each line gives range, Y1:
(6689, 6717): 11.3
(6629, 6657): 11.9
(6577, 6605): 13.2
